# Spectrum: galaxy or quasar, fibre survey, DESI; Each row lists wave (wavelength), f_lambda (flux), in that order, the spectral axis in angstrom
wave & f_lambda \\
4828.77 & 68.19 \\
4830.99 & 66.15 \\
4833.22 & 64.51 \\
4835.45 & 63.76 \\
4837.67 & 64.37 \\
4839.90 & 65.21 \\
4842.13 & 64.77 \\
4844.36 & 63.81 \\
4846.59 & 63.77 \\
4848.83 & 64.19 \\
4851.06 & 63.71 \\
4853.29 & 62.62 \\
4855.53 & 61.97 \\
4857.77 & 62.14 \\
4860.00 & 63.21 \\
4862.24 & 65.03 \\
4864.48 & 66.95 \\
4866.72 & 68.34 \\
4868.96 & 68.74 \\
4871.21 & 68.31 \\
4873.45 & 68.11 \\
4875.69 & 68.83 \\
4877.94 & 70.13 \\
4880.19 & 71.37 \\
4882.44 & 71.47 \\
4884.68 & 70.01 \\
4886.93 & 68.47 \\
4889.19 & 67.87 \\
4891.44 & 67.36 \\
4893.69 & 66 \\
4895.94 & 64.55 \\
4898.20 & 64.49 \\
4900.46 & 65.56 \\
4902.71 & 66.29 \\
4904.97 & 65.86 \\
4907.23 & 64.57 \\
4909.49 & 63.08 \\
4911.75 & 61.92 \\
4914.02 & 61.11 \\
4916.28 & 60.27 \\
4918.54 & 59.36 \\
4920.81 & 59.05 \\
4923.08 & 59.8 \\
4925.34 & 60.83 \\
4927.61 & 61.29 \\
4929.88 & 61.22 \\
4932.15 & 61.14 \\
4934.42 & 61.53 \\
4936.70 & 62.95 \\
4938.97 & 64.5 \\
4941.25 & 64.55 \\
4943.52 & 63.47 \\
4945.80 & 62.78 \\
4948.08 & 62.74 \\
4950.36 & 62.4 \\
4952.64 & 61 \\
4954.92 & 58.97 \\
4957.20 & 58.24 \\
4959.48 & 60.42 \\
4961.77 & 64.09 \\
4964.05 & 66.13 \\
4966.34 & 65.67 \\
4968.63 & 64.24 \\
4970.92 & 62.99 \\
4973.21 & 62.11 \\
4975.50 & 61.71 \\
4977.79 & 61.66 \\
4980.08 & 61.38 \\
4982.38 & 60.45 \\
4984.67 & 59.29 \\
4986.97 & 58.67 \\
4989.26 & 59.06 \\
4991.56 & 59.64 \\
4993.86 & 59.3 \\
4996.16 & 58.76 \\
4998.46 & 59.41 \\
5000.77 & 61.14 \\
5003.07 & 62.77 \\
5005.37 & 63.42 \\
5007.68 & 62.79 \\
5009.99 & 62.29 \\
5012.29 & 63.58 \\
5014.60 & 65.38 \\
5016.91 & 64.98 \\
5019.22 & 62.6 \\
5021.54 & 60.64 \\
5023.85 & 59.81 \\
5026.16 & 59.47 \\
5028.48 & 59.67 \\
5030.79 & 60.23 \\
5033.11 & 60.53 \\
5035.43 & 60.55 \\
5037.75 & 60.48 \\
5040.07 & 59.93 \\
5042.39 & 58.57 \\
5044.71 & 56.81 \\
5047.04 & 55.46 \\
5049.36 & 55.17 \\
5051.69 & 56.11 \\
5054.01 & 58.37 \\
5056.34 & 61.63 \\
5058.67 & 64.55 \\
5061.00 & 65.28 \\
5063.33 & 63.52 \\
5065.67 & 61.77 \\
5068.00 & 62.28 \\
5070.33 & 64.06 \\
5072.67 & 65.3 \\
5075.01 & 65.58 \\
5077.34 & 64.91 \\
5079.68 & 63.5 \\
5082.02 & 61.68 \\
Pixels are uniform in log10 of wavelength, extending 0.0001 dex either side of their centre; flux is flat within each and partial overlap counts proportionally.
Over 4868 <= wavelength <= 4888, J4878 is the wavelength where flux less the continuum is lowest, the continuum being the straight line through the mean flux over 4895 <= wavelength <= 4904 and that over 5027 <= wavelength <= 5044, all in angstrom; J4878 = 4873.45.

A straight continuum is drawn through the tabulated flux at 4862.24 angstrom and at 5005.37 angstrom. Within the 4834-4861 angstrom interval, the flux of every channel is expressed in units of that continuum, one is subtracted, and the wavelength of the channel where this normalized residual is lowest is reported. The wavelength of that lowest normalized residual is 4855.53 angstrom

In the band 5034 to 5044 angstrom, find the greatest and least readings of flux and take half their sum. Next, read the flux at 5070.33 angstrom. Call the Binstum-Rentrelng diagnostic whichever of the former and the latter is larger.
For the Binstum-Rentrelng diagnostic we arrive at 64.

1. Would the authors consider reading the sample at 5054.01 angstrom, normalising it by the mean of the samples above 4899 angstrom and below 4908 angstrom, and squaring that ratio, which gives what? 0.792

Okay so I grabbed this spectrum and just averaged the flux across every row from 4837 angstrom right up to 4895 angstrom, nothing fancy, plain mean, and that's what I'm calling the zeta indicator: 66.4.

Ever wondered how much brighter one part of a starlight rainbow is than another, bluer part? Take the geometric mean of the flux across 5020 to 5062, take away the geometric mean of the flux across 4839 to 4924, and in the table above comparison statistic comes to -5.6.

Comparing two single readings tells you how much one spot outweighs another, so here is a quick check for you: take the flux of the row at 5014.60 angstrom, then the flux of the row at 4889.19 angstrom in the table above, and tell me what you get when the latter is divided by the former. 1.04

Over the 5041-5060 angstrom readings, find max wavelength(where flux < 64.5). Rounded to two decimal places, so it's 5056.34 angstrom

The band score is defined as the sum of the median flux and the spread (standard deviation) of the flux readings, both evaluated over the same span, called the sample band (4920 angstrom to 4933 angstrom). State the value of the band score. 62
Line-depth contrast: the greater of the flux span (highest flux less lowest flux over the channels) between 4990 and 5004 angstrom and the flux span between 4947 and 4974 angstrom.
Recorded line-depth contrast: 7.9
